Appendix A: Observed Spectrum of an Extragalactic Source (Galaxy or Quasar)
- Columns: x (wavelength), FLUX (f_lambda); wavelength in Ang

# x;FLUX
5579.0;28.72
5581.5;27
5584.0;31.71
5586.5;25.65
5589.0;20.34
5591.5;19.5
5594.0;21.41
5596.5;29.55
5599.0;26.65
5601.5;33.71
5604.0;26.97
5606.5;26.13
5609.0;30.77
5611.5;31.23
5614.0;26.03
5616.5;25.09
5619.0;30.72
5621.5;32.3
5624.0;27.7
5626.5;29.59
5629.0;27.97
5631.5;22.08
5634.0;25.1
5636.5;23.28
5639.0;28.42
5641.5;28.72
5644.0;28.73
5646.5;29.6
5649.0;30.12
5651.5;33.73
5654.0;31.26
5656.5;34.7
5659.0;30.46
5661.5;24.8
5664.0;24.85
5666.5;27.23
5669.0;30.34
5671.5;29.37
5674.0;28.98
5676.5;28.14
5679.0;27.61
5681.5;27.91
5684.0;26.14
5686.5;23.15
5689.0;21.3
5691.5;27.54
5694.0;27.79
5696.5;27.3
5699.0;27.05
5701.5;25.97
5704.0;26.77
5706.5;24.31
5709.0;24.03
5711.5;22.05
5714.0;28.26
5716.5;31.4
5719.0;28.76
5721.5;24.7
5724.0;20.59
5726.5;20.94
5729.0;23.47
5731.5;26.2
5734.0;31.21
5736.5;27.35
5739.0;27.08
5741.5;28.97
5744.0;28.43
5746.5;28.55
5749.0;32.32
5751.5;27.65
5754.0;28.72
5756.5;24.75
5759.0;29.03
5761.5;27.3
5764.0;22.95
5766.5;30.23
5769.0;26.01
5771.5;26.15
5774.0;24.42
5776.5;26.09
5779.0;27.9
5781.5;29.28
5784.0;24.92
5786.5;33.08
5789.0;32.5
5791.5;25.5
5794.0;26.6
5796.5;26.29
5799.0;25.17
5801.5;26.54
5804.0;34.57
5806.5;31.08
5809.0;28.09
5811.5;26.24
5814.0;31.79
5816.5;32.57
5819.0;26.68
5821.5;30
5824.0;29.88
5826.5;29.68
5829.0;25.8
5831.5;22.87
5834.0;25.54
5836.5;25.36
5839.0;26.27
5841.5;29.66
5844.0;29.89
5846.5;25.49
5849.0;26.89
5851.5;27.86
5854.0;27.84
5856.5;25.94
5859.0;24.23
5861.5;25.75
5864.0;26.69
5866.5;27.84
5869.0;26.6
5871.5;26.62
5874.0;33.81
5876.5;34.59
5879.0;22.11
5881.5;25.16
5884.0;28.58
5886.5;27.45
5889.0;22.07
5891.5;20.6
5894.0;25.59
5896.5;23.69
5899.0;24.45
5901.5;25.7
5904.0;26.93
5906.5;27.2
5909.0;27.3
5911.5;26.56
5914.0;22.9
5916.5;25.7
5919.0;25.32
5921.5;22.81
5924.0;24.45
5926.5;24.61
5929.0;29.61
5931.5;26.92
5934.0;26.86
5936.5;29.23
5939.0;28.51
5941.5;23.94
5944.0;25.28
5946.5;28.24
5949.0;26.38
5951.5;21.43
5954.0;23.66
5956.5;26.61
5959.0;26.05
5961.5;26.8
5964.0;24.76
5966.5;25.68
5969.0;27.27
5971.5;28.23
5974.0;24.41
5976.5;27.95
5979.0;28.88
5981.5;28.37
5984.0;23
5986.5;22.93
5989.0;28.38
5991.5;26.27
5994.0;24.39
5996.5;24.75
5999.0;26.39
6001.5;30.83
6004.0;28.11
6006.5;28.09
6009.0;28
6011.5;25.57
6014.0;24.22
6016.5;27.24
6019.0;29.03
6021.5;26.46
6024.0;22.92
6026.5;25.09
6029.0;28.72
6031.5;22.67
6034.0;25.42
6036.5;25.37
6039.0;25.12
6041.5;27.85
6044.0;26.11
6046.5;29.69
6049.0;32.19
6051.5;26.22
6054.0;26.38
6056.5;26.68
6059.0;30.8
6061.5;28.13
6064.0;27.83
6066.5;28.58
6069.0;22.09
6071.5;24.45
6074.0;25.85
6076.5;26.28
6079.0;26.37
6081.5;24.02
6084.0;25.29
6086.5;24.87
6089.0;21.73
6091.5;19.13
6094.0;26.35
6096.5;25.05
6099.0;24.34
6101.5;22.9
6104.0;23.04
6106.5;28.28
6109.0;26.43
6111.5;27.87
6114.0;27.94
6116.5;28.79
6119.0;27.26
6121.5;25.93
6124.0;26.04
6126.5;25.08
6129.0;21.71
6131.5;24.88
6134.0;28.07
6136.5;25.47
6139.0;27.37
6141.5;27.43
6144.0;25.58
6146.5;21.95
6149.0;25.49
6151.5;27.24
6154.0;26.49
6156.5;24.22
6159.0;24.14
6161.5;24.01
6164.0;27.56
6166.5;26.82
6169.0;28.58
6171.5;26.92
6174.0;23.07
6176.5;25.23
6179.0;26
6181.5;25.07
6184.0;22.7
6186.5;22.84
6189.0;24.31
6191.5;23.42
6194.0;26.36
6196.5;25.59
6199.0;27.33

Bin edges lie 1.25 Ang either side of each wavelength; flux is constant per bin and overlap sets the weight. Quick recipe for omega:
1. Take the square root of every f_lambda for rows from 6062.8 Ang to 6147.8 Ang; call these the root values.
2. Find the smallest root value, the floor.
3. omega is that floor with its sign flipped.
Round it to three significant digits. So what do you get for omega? -4.37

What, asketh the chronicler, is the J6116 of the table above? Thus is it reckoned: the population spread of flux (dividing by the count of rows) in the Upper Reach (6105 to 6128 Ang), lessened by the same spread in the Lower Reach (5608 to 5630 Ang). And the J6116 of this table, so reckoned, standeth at -1.2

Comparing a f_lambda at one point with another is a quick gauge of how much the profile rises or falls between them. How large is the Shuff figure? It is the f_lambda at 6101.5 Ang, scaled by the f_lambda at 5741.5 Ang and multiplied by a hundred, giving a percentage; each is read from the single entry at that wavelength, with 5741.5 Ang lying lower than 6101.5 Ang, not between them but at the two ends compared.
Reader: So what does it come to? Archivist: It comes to 79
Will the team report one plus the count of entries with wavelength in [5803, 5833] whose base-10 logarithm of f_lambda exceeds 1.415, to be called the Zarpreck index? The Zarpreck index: 11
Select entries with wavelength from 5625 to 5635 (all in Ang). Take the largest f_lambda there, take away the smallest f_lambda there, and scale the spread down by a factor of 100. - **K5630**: 0.08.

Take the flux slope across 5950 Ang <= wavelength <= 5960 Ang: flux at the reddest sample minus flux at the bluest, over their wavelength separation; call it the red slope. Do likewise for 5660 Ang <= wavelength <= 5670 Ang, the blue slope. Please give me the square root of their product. 0.7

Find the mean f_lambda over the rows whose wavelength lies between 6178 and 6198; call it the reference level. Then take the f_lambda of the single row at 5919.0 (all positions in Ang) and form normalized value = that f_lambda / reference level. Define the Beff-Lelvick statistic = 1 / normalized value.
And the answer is 0.97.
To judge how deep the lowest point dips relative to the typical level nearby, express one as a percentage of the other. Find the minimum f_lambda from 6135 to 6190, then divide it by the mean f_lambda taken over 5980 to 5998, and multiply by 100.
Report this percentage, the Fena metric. 86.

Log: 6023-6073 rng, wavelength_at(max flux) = 6049.0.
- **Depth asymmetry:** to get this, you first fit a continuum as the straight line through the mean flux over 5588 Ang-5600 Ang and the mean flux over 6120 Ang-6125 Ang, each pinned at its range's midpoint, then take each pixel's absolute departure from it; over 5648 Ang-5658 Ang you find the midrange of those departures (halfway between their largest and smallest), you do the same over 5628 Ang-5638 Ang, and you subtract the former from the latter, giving -6.3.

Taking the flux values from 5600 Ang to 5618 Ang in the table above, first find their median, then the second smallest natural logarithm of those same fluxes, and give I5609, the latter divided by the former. 0.121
